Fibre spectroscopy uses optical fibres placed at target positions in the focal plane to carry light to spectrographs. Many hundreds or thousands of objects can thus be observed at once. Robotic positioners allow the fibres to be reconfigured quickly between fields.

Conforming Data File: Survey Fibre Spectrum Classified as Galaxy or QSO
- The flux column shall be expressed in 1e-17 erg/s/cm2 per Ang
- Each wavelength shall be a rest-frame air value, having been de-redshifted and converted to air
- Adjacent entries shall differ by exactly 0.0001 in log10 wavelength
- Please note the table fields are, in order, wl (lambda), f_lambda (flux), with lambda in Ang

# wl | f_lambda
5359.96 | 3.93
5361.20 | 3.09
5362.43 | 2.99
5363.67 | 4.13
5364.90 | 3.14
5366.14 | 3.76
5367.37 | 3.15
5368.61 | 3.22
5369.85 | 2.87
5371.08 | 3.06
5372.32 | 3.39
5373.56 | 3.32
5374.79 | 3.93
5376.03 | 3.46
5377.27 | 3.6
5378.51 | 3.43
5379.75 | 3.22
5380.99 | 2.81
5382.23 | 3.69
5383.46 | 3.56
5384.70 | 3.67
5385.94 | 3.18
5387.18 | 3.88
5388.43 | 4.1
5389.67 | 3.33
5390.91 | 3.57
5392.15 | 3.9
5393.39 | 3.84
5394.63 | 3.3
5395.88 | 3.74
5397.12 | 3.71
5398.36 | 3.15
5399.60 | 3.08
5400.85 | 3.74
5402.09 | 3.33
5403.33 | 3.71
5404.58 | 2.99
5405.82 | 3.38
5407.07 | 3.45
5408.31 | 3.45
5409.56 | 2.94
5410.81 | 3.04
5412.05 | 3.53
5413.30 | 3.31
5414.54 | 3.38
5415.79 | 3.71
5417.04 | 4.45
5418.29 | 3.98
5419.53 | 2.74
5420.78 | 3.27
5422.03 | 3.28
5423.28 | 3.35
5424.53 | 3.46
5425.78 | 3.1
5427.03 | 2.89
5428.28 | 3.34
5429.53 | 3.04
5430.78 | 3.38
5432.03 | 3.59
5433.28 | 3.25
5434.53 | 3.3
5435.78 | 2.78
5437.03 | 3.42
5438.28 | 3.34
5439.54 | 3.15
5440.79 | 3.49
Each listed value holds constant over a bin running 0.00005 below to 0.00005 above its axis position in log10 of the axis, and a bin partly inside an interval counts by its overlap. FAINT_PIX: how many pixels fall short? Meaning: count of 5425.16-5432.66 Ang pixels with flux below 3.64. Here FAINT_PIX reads 6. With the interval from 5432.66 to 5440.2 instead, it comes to 6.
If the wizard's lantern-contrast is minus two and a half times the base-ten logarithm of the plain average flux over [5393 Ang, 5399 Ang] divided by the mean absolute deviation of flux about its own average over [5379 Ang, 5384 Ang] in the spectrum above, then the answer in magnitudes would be -2.7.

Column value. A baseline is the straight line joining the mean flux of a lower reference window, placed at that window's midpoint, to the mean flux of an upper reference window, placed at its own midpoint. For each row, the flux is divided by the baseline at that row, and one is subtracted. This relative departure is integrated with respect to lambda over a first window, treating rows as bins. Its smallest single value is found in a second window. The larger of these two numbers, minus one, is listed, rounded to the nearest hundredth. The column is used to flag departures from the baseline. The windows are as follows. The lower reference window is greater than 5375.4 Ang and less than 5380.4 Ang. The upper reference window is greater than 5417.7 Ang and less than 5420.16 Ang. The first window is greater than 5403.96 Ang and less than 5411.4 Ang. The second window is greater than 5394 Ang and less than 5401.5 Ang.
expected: -1.09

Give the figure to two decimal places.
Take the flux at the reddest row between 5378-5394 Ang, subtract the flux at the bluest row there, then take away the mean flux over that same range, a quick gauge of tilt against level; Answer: -3.14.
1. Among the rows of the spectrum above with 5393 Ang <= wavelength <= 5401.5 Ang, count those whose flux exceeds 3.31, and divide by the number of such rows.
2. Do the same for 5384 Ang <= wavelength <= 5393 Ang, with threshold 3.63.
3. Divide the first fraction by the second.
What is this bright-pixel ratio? 1.00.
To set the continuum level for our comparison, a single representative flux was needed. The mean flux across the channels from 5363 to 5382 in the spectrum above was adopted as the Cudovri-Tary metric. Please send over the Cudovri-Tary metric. 3.37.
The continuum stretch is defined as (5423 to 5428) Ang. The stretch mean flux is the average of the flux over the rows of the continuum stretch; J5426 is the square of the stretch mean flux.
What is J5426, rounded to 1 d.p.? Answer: 10.2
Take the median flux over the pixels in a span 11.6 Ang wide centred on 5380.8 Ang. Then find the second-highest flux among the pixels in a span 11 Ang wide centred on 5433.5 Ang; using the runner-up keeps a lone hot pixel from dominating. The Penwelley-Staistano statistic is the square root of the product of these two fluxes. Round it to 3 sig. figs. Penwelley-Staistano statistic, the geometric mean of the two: 3.44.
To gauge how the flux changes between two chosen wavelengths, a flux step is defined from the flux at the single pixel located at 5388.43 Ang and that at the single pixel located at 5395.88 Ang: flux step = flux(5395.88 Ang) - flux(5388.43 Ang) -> -0.4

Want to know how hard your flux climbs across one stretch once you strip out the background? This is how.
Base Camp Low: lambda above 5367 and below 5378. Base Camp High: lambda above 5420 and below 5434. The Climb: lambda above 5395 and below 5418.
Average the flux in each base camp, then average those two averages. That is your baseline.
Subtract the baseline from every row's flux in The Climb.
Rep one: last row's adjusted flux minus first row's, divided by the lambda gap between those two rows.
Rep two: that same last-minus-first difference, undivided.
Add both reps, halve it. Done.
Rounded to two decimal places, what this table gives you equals 0.37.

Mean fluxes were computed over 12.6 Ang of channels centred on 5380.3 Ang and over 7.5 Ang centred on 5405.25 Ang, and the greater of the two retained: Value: 3.46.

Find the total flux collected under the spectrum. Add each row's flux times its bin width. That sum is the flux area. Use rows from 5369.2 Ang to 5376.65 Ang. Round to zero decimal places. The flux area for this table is 25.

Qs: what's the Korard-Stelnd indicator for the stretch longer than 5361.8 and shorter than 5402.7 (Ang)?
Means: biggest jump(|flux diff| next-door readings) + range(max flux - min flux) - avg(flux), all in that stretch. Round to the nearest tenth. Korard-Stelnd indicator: -1.0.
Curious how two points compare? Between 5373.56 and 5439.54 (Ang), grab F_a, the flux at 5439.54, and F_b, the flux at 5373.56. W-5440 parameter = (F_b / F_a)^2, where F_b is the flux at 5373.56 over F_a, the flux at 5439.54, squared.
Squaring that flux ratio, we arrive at 1.11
